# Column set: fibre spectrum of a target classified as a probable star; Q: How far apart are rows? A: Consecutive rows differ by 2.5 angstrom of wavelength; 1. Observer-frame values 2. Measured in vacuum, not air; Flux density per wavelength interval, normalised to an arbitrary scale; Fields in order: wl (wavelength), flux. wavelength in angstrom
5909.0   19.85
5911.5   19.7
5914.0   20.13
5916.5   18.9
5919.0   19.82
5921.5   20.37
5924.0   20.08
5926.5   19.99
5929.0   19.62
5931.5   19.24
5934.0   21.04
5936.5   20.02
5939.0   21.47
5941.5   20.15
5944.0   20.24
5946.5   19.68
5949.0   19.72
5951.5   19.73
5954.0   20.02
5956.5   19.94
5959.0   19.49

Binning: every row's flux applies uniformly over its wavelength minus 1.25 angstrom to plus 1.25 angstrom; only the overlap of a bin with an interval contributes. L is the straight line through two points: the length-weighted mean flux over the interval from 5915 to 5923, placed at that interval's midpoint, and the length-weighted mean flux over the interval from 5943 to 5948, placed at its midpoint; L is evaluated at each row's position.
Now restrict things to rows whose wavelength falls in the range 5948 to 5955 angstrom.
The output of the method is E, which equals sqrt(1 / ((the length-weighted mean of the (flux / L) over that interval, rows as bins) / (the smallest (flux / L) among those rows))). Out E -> 0.998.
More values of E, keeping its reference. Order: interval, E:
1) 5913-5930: 0.977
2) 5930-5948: 0.976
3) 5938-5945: 0.989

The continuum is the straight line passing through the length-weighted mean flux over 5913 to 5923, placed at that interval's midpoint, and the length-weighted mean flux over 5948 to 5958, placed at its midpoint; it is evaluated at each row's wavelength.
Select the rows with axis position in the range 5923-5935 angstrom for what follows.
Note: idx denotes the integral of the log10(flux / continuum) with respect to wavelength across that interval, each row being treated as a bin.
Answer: 0.038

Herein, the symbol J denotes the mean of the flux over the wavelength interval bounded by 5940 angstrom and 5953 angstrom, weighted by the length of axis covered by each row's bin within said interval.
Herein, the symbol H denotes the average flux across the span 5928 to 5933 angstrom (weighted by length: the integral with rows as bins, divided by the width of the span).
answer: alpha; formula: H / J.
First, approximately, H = 19.5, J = 19.9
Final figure 0.98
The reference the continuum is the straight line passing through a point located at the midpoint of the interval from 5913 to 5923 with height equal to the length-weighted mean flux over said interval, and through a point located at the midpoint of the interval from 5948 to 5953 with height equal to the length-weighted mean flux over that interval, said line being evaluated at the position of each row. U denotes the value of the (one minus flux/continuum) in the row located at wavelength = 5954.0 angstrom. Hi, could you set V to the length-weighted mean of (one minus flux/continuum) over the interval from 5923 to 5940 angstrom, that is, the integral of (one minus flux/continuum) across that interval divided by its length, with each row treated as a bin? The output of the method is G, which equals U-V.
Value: 0.006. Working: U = -0.01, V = -0.0210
